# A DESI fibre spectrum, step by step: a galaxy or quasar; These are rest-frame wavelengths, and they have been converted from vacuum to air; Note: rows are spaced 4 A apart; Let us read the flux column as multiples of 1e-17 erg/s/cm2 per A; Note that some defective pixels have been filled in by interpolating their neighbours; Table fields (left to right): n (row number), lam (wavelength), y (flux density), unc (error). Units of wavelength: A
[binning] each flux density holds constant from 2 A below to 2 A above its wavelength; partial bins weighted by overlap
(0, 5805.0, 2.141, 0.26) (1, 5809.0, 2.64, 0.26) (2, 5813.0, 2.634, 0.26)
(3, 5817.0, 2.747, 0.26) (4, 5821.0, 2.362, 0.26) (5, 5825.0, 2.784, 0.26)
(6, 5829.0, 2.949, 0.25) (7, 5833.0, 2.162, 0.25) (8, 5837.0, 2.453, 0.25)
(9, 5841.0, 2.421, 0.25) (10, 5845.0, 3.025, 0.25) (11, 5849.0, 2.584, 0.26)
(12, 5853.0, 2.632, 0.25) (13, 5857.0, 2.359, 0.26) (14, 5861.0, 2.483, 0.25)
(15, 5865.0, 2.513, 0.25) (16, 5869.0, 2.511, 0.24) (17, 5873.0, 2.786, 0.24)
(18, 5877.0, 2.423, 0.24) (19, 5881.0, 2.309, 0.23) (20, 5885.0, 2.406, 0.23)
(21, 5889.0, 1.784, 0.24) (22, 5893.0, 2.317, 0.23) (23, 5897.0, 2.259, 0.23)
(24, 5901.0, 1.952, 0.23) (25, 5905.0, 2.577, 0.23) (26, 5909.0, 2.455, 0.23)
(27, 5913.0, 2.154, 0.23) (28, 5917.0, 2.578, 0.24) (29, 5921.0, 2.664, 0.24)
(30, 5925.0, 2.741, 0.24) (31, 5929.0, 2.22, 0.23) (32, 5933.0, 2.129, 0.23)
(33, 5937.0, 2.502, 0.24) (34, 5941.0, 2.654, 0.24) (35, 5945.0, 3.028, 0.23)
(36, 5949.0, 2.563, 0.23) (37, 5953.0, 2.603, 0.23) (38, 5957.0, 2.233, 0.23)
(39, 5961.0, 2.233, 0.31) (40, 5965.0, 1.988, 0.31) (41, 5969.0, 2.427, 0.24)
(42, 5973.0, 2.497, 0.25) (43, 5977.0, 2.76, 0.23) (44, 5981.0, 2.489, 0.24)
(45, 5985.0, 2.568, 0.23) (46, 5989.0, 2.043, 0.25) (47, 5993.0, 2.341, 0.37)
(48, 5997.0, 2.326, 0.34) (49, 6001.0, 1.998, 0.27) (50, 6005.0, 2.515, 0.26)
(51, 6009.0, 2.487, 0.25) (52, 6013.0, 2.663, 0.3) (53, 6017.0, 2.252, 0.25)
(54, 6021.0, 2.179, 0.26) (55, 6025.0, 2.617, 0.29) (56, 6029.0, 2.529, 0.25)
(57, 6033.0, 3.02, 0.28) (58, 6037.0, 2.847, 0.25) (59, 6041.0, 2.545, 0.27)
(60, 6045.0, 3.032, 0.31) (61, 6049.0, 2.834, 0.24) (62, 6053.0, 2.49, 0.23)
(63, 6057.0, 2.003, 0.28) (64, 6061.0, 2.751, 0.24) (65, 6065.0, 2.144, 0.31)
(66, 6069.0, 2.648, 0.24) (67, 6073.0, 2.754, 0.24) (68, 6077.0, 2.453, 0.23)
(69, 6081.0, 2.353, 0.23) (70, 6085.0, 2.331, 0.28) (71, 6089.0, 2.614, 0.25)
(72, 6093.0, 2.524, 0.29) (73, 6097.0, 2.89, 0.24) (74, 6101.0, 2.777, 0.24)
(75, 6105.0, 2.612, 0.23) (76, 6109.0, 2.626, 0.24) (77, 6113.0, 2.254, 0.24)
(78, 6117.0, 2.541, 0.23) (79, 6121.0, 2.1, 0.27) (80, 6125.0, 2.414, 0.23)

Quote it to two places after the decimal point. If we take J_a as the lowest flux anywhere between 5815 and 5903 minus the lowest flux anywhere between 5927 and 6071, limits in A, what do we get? -0.20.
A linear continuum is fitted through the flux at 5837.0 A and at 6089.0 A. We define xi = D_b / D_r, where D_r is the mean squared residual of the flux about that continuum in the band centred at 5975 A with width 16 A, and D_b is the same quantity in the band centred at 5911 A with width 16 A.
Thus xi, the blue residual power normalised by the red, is 2.1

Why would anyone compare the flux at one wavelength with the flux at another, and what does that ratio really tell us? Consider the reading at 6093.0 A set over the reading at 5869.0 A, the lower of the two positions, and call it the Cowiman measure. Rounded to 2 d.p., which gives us 1.01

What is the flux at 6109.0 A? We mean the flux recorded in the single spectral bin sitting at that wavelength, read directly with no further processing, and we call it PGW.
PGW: 2.626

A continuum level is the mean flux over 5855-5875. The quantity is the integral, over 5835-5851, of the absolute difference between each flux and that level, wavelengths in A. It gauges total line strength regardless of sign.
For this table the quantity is 2.9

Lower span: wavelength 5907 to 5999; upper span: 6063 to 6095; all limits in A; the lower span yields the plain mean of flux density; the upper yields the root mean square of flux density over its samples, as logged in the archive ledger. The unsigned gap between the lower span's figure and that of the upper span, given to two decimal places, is 0.04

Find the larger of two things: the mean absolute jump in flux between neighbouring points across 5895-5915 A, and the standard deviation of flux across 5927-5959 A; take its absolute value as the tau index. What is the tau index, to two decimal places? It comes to 0.34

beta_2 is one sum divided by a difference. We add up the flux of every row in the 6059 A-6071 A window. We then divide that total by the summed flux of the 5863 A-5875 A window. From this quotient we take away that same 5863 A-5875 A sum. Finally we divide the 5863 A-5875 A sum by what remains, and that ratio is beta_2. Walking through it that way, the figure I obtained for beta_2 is -1.14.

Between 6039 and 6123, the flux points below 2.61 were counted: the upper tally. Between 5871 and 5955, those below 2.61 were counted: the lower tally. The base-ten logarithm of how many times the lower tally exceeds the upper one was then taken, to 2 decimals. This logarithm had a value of 0.16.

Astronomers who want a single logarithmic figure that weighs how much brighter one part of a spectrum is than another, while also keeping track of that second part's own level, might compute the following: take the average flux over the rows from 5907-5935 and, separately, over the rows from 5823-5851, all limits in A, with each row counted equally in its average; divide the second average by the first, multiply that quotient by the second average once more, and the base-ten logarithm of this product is 0.45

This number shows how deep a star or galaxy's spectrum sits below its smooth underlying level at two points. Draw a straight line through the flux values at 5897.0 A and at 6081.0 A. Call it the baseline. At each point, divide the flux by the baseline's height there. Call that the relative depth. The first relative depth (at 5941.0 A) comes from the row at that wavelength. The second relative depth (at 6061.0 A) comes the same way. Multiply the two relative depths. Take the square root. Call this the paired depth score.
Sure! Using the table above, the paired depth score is 1.17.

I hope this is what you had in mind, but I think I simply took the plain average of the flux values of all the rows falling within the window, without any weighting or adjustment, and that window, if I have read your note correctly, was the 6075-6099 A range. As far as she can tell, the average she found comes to 2.53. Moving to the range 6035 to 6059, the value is 2.63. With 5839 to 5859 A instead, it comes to 2.60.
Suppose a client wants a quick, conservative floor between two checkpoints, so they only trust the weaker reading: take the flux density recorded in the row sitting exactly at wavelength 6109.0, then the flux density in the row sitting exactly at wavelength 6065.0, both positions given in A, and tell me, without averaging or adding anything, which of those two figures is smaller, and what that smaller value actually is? 2.14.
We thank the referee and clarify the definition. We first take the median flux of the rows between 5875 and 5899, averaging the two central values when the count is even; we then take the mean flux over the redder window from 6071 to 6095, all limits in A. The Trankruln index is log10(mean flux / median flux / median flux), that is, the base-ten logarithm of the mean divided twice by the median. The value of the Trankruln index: -0.330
